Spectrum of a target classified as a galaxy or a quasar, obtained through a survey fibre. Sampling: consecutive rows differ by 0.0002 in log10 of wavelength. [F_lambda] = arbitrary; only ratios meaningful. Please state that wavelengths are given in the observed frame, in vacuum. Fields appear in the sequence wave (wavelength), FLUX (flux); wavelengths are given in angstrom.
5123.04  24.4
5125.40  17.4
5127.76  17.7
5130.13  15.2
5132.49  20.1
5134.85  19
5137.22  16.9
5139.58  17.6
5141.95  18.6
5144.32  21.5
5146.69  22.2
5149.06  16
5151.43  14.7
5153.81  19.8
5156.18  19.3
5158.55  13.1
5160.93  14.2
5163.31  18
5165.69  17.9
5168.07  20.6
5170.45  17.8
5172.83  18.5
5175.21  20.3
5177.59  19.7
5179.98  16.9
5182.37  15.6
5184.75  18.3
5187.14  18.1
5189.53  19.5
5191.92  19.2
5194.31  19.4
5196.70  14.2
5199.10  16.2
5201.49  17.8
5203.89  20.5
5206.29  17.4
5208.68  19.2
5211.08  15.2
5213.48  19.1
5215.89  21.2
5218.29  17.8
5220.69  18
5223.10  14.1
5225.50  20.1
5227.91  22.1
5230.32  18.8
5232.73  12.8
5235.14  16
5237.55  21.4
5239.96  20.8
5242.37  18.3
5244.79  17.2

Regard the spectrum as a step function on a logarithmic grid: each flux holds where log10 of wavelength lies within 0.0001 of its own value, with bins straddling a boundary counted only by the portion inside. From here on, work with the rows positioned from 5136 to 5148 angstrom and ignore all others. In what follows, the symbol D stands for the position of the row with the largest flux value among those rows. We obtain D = 5146.69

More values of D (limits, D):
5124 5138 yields 5132.49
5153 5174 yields 5168.07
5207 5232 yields 5227.91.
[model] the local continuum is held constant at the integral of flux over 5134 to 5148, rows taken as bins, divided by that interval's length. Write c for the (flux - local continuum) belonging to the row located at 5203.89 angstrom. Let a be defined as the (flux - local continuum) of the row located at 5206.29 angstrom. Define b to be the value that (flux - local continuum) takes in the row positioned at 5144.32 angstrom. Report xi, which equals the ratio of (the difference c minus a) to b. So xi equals 1.4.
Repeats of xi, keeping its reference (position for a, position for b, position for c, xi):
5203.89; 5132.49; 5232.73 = -9.3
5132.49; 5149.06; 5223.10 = 1.8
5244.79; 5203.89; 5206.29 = 0.2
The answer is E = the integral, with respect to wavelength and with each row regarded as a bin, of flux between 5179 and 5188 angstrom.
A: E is 155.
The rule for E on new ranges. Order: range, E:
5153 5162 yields 149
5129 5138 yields 161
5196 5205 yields 156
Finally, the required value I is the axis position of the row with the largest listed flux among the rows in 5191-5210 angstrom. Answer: 5203.89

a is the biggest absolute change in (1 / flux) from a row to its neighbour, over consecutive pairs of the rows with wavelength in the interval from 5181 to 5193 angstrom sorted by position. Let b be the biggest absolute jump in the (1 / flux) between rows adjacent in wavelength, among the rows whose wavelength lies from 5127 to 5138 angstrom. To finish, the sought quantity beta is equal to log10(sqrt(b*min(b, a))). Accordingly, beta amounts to -1.91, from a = 0.0095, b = 0.0160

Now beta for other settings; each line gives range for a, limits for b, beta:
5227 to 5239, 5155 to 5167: -1.61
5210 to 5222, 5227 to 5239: -1.74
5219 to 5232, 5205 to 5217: -1.86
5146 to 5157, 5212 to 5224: -1.81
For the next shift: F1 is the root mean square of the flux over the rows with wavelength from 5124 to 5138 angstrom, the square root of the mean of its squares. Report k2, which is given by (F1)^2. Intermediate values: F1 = 17.8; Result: 316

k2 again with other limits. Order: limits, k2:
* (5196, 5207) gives 301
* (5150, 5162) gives 271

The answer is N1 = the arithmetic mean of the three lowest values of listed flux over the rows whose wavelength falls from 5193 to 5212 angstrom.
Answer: 15.2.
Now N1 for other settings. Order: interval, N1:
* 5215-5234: 14.9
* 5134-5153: 15.9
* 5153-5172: 15.0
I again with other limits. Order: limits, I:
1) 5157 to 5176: 5168.07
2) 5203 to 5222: 5215.89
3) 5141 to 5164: 5146.69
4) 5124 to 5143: 5132.49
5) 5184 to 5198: 5189.53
